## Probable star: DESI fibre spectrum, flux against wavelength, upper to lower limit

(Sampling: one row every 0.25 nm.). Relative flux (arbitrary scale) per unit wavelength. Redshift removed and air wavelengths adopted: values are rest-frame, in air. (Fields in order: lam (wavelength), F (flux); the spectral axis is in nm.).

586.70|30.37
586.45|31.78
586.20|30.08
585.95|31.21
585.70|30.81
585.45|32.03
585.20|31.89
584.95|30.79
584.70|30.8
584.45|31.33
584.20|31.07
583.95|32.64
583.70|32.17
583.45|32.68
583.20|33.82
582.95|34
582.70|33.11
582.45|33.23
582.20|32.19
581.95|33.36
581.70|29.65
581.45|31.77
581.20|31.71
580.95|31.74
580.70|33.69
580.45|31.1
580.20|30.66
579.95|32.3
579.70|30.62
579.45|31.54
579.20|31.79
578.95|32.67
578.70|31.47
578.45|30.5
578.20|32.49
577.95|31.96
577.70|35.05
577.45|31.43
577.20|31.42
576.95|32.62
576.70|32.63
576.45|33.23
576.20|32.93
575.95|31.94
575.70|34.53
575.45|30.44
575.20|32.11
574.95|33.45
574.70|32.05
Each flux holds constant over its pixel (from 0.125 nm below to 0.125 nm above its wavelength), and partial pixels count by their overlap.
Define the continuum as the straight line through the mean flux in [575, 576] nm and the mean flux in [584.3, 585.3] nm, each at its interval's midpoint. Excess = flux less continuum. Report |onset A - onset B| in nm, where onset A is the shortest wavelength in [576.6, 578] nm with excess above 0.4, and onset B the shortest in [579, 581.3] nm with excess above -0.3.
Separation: 2.50 nm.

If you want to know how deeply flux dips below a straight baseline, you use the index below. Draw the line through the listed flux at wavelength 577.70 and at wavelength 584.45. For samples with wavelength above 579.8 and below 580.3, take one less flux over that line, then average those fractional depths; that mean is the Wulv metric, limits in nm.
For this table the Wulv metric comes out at 0.07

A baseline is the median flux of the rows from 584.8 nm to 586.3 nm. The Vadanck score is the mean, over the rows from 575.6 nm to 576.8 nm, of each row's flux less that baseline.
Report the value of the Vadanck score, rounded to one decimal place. 2.0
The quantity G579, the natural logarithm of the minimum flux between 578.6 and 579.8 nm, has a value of 3.42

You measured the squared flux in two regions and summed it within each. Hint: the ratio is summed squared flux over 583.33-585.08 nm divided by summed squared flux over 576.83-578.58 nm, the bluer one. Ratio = 0.96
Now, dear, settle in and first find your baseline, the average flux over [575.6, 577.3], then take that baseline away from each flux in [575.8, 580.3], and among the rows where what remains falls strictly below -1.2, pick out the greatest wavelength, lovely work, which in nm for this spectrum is 580.20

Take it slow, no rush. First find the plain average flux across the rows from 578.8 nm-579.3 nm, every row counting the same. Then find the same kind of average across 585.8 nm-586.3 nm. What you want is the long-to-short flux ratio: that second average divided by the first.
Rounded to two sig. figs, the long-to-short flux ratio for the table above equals 0.95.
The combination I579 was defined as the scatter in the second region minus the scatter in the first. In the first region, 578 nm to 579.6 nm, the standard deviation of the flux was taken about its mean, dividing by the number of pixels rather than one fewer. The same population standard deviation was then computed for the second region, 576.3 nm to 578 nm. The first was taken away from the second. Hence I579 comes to 0.5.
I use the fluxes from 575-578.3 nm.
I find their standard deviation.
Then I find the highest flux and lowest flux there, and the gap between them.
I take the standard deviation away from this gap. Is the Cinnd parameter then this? 3.4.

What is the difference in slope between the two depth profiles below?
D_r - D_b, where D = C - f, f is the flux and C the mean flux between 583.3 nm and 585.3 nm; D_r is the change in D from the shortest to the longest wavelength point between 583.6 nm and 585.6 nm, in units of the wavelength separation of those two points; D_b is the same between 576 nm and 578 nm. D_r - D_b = -0.5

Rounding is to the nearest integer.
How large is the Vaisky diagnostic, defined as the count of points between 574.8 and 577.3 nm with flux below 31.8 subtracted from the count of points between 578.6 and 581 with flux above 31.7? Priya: 3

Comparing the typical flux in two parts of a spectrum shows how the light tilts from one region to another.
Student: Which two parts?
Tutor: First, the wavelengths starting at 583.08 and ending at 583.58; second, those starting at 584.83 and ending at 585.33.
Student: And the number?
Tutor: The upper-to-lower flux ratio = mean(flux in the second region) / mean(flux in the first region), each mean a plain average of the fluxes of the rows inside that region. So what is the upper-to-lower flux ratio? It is 0.943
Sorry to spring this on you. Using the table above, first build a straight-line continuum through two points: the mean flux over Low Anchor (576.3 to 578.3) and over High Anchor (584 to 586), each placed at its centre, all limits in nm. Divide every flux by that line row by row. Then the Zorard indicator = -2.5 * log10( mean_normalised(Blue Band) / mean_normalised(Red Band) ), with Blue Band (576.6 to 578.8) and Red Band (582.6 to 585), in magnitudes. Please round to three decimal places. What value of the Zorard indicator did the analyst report 0.039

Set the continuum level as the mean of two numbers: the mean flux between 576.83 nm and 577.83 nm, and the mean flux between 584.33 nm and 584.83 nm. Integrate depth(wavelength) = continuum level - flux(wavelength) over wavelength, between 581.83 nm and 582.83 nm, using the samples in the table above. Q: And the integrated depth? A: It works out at -1.1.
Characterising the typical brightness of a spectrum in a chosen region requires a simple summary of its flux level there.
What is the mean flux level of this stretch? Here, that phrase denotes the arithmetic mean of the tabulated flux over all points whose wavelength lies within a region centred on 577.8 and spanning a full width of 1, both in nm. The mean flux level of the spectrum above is 32.7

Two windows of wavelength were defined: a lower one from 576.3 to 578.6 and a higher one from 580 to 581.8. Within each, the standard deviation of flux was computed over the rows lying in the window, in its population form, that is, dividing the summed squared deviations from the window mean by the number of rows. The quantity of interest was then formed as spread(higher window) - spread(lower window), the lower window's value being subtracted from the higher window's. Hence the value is -0.08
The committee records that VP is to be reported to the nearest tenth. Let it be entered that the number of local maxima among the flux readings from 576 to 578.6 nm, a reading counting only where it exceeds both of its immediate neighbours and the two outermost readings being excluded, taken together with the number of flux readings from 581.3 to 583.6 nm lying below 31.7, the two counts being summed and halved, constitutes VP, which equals 2.0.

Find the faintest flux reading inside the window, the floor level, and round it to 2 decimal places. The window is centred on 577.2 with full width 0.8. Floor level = 31.42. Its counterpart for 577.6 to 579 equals 30.50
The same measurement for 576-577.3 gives 31.42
